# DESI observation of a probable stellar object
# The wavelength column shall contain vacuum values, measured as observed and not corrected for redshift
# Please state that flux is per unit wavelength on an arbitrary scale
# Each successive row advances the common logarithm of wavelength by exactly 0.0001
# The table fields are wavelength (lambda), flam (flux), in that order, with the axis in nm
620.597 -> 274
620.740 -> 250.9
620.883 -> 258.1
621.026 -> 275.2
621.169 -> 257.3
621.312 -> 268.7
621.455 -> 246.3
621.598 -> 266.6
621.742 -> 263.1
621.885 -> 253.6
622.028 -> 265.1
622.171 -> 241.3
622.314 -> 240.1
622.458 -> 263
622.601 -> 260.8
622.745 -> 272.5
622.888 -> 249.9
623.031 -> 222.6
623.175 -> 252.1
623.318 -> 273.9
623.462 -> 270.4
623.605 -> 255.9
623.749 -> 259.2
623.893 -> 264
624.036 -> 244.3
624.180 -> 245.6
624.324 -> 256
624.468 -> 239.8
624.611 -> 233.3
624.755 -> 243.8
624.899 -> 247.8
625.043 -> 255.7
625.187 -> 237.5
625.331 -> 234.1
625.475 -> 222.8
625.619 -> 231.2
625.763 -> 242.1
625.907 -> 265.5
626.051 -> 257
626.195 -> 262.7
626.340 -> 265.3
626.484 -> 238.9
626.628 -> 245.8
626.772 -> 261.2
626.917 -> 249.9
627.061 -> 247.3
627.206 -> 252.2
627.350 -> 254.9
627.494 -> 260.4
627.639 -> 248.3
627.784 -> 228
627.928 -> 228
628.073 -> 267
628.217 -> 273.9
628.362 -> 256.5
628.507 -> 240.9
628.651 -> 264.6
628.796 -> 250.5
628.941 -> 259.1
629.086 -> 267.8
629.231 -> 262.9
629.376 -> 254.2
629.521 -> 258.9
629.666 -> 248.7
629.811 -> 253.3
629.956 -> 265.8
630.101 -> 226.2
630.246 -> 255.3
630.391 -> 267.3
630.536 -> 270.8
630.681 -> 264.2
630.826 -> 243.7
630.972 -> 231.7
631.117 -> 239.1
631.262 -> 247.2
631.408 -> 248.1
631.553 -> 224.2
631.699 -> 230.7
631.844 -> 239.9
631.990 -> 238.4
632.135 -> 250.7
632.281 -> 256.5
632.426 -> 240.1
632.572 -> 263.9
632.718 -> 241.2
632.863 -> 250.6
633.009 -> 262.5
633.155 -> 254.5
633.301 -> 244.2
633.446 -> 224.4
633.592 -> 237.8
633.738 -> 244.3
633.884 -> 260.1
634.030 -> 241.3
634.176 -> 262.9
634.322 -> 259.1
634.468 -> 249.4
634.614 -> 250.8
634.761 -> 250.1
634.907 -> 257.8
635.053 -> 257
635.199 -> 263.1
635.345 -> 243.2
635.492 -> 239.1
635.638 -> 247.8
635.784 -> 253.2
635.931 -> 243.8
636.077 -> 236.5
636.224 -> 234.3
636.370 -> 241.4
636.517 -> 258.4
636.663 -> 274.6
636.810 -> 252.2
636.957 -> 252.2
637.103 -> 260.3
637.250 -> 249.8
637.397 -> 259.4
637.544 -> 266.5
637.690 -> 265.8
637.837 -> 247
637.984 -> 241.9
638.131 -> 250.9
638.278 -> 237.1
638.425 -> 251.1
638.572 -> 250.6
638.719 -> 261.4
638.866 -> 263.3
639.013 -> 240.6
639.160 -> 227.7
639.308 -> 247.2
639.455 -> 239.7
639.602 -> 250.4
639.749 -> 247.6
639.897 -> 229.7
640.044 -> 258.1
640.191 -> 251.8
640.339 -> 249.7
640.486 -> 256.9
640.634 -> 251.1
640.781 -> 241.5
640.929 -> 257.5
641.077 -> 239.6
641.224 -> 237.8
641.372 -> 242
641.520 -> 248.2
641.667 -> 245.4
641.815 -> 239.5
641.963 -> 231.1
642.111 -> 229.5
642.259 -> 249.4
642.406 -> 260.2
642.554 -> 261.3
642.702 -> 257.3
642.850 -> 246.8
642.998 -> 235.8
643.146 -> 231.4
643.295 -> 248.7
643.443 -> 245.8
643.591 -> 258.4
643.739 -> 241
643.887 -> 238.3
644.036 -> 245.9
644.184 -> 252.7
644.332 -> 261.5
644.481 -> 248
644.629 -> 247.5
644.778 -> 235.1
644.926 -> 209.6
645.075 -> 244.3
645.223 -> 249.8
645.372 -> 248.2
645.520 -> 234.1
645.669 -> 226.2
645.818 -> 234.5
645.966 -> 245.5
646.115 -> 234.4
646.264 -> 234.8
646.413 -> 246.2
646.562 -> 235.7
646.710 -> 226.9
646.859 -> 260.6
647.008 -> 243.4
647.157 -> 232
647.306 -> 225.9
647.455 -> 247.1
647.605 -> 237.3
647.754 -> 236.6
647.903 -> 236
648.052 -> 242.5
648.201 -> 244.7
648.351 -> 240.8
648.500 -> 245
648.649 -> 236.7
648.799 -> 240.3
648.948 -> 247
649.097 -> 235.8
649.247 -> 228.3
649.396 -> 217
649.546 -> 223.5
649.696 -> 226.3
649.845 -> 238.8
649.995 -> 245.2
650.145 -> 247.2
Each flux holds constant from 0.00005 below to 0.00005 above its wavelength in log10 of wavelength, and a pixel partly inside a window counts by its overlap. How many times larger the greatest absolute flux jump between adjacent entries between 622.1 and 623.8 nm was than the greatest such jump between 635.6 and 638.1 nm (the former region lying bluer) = 1.3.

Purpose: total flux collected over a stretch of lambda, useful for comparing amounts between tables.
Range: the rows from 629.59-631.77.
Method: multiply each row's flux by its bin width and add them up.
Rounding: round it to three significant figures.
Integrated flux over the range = 540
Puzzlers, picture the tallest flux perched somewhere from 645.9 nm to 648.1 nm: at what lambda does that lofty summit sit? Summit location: 646.859 nm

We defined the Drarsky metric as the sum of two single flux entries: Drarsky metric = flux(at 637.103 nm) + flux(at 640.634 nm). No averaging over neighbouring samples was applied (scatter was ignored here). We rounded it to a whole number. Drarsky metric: 511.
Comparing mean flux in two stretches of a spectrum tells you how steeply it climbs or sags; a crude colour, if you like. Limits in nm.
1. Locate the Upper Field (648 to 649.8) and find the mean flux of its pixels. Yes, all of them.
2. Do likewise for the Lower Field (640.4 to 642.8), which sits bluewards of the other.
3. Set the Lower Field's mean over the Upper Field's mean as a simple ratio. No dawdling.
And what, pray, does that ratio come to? 1.05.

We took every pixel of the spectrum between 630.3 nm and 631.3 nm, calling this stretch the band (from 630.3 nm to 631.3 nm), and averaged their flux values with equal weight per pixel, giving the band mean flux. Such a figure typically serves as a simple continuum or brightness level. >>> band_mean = 252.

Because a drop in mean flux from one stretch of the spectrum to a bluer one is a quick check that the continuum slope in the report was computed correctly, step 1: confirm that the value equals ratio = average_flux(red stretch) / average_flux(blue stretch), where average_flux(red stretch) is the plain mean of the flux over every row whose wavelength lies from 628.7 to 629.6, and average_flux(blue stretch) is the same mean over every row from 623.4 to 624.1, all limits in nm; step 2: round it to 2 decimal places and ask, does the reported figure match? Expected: 1.00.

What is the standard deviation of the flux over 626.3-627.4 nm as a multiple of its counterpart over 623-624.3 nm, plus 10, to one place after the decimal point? 10.5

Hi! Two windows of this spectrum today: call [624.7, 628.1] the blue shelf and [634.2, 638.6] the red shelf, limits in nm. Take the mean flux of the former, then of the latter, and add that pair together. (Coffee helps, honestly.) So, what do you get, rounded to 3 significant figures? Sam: 499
